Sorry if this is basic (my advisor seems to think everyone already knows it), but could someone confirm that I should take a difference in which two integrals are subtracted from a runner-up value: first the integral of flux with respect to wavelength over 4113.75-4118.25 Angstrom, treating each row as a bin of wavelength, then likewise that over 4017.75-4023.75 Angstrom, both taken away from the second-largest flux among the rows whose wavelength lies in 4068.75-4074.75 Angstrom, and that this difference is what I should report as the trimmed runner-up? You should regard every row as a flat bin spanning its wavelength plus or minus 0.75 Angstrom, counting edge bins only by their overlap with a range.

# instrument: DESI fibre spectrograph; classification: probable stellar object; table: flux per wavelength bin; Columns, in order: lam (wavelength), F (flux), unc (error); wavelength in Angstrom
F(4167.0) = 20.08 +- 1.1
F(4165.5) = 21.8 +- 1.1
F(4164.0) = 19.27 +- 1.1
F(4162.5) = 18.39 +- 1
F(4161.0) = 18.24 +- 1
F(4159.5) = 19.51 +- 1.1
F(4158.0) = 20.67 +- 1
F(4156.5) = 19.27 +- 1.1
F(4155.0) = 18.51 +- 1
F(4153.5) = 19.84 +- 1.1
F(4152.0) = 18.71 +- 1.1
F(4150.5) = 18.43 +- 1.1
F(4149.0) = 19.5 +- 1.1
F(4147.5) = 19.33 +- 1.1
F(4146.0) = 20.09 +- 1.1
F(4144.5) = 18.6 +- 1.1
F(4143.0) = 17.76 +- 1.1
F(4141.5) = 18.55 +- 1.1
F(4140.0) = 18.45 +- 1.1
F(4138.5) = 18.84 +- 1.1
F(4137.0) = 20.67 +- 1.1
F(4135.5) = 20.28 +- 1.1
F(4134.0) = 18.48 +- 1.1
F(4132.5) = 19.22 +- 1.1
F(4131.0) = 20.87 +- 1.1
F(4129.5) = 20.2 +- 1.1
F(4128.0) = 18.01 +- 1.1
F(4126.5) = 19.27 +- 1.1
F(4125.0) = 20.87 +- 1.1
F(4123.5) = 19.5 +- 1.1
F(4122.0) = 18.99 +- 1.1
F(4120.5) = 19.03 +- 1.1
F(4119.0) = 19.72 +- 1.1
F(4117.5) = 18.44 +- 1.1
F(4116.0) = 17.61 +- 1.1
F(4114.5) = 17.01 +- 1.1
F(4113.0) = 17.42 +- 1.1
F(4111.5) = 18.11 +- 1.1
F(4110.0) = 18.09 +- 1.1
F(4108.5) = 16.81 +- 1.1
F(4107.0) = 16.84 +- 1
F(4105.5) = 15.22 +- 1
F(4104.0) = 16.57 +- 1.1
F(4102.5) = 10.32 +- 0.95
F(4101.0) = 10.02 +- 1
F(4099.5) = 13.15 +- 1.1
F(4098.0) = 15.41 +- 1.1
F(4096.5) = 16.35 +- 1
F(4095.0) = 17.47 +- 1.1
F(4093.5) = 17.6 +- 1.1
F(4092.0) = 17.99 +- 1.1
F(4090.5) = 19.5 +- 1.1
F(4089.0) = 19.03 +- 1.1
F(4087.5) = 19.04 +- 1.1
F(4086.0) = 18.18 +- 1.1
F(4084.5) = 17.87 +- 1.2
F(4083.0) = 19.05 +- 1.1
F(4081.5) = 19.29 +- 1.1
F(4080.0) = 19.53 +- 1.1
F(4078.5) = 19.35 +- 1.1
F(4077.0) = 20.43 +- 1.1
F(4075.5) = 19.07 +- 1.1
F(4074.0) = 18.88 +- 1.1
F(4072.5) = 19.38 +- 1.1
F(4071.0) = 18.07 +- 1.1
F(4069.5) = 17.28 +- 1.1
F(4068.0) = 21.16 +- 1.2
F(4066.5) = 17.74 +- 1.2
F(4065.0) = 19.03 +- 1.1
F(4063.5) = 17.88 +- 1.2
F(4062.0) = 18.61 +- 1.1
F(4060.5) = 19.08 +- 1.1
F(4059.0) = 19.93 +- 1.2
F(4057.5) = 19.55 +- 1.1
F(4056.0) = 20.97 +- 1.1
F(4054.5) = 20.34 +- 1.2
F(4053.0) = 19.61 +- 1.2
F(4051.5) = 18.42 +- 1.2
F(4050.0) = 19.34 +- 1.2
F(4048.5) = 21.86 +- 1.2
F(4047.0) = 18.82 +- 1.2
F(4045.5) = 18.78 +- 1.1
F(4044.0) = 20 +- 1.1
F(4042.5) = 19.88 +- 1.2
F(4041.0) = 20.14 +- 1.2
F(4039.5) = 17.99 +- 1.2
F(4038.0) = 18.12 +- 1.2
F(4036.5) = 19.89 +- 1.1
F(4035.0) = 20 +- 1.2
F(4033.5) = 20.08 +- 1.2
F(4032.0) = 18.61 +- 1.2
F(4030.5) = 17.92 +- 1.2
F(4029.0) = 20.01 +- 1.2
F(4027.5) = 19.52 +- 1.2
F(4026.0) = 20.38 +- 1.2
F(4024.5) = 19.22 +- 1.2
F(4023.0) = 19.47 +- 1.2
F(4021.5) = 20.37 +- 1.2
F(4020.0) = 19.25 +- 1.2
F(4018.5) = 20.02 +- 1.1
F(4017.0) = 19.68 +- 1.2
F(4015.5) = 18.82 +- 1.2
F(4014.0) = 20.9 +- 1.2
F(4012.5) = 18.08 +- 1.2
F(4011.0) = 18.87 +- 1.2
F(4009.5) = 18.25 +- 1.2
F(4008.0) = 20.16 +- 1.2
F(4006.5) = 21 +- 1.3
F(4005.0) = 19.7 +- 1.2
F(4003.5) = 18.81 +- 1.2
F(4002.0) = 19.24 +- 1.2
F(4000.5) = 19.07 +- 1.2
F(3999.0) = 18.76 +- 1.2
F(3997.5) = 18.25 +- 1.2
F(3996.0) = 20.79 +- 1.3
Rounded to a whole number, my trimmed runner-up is -179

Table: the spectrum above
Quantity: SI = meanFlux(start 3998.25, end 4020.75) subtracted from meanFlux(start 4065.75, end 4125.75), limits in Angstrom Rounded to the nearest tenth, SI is -1.6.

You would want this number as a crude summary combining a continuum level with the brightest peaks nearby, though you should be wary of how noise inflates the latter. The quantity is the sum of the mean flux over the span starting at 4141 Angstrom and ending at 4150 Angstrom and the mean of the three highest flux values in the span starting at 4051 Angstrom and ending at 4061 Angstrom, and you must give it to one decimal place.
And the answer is 39.4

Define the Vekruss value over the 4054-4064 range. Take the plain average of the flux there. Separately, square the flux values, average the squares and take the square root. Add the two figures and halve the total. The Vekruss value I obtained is 19.5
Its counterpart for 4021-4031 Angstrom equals 19.6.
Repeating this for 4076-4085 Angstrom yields 19.3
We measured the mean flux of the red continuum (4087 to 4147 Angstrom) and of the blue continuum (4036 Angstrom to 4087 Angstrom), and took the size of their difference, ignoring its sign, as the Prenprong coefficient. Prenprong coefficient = 1.3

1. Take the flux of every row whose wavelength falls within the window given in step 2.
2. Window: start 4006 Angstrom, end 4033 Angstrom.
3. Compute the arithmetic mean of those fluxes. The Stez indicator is 19.5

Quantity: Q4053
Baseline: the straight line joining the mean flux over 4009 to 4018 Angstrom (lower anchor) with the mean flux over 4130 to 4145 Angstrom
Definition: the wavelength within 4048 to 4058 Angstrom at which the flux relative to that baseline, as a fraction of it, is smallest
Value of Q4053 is 4051.5 Angstrom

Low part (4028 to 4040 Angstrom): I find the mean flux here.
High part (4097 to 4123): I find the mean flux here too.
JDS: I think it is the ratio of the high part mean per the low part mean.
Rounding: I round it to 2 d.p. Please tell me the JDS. 0.86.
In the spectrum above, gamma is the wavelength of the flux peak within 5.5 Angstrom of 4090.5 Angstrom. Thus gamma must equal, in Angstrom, 4090.5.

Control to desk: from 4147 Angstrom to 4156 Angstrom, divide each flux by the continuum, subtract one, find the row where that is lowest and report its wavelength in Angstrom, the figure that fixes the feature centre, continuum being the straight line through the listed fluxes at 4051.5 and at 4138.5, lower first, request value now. 4150.5 Angstrom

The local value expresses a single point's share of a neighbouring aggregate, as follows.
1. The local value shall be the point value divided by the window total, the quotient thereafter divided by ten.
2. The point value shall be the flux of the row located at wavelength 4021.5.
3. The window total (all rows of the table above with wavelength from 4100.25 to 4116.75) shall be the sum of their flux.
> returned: 0.0117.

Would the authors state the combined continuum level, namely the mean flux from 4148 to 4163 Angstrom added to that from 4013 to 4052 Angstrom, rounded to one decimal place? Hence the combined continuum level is 38.6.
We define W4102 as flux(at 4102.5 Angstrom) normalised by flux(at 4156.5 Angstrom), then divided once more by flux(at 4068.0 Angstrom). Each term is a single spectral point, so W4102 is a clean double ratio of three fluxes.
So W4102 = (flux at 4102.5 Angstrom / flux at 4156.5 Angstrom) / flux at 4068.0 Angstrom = 0.0253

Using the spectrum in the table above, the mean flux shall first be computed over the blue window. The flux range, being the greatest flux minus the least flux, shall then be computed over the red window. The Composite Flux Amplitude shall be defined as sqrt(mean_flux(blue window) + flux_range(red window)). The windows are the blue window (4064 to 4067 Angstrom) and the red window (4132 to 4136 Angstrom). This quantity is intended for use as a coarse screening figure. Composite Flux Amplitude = 4.49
